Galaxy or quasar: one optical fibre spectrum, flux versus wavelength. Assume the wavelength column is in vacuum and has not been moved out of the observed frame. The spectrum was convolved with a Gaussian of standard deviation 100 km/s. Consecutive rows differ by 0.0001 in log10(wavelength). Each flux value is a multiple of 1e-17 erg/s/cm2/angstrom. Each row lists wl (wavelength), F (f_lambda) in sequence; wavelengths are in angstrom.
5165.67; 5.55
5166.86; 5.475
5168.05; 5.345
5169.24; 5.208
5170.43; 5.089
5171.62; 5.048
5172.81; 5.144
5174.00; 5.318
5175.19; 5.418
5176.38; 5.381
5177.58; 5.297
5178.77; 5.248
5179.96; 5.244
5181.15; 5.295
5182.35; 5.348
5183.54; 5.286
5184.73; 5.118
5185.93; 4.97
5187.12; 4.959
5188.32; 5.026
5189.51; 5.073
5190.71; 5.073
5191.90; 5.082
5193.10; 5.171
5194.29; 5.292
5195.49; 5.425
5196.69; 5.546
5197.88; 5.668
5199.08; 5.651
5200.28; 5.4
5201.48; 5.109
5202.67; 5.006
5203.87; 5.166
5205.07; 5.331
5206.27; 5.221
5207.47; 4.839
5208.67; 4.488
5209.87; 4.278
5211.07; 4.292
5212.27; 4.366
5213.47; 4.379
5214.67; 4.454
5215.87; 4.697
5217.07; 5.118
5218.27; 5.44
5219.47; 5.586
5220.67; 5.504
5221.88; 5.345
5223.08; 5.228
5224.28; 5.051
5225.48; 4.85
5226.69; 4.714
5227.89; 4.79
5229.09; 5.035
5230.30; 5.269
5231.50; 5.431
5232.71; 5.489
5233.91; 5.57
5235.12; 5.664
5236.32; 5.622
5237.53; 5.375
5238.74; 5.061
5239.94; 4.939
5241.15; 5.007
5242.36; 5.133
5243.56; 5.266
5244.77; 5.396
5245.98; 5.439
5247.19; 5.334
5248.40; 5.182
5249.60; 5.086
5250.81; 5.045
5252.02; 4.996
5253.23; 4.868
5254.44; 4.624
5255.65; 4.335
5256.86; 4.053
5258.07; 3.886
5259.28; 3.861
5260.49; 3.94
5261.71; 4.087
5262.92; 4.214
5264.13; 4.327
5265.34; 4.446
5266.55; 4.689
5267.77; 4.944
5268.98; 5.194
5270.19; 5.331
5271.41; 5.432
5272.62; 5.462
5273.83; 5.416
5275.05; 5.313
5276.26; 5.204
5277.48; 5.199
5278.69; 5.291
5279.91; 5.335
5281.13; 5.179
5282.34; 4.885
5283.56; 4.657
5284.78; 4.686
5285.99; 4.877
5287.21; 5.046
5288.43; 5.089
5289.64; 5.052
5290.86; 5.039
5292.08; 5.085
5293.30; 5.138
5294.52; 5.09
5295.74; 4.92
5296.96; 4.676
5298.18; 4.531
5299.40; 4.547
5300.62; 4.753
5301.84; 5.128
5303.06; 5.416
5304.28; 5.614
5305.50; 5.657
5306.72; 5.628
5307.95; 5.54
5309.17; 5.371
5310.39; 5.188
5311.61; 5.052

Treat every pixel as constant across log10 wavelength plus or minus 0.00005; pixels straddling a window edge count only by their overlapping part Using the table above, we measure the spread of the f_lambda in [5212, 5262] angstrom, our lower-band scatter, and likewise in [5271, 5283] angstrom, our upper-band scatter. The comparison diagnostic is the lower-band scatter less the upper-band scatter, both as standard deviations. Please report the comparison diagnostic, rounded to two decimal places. 0.34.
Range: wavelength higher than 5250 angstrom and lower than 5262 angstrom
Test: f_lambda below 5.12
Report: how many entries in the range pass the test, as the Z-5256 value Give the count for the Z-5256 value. 10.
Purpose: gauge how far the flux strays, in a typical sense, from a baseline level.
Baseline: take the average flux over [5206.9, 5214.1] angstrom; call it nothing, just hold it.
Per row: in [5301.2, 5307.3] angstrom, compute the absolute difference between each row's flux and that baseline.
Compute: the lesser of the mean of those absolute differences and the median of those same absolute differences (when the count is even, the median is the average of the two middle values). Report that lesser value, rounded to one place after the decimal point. 1.0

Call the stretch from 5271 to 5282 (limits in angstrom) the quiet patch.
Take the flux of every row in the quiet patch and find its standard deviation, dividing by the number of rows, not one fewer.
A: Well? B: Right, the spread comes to 0.10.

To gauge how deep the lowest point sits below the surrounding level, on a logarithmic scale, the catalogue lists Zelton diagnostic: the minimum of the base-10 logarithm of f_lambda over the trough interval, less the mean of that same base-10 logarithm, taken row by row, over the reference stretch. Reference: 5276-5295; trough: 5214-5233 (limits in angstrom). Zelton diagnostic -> -0.05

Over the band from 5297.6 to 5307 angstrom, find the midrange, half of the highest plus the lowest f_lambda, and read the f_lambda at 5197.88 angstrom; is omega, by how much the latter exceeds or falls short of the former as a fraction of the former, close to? 0.11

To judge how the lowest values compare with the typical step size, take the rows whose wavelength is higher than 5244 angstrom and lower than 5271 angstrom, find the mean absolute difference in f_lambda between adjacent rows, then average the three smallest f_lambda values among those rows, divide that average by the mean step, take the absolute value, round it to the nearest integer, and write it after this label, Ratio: 26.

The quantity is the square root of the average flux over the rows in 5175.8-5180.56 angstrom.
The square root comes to 2.30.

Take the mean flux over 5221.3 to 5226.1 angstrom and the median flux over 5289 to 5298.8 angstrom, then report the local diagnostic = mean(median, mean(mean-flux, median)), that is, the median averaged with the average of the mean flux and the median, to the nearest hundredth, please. 5.06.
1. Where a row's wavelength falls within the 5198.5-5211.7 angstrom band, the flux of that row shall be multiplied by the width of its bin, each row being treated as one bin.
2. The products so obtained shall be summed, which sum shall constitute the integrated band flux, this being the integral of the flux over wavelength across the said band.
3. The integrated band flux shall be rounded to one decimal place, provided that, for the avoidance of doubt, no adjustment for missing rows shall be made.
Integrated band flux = 65.7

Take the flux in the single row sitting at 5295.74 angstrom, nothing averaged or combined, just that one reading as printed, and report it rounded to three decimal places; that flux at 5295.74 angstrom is 4.920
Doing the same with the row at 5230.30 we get 5.269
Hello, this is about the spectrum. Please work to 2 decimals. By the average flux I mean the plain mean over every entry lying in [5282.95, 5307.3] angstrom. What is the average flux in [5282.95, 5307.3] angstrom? 5.03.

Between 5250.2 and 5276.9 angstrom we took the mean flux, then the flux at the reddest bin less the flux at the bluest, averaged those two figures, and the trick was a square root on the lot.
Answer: 1.56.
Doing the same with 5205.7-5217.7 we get 1.50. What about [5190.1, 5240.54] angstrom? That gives 1.58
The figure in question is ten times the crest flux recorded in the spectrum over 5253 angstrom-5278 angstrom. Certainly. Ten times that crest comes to 54.6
